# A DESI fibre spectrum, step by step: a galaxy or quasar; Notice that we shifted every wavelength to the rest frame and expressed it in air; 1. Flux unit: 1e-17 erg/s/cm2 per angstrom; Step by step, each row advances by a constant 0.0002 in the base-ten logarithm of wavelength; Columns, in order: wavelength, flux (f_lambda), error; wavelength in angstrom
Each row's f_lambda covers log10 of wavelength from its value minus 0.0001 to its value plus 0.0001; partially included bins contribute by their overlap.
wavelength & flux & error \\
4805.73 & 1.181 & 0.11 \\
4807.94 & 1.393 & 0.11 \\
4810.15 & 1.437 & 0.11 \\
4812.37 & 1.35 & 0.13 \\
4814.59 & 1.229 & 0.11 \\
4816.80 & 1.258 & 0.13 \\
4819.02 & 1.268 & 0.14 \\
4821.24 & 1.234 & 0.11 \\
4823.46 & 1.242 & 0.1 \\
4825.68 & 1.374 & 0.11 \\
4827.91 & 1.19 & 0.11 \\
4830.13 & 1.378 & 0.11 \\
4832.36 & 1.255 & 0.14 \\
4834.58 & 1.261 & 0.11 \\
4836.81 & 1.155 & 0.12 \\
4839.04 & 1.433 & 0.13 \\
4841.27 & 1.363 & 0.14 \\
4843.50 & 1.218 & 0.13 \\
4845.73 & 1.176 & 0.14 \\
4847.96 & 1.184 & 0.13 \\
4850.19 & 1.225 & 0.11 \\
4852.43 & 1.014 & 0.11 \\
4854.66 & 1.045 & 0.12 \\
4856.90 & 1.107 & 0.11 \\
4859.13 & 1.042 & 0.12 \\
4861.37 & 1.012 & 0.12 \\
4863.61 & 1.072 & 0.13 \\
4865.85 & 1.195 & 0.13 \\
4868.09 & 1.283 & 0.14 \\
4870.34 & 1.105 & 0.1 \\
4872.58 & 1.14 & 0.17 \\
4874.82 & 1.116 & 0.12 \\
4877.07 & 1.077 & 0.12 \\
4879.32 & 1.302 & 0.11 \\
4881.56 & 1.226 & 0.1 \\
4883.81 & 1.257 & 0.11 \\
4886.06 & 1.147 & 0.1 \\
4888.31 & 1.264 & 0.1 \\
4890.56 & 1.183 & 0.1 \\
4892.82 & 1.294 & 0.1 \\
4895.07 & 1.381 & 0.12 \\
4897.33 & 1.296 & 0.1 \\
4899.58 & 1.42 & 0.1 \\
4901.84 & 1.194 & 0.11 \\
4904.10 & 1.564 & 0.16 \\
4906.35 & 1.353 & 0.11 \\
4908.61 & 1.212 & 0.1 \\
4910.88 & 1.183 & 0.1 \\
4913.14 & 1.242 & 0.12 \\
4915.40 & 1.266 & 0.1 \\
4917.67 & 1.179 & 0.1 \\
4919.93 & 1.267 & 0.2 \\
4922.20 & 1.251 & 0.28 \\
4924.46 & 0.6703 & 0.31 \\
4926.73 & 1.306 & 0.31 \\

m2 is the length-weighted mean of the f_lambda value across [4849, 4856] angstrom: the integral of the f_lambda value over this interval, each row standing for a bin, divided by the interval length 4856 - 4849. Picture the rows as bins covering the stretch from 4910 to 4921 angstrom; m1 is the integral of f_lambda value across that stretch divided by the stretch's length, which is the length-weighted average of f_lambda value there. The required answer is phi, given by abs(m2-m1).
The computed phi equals 0.133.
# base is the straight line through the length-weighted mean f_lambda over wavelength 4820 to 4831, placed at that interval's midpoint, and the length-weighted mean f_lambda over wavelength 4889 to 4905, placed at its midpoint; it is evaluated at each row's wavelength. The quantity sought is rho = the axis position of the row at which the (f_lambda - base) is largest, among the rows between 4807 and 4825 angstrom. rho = 4810.15 angstrom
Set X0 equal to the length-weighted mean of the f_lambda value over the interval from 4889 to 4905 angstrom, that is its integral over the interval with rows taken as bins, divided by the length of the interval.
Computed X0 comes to 1.33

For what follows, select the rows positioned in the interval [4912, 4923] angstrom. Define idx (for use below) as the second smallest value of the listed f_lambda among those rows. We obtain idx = 1.242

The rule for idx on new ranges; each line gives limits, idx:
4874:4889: 1.116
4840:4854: 1.176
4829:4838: 1.255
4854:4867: 1.042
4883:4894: 1.183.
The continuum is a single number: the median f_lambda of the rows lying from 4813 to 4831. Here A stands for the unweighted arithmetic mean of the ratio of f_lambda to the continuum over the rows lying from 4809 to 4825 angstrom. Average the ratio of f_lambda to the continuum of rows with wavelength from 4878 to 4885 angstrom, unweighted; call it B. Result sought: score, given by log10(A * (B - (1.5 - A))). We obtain -0.255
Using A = 1.03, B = 1.01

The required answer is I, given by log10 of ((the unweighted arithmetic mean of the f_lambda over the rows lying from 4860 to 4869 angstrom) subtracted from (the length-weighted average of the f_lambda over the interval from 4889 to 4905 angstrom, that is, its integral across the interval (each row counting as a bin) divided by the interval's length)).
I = -0.7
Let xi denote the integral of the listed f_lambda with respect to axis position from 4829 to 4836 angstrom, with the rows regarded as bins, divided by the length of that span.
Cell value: 1.29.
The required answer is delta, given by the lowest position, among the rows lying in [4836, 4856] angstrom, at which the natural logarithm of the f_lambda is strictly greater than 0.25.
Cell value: 4839.04 angstrom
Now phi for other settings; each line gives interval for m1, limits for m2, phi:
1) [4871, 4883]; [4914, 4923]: 0.068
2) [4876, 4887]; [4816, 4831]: 0.073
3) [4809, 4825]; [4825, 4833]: 0.005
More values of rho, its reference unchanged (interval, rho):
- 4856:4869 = 4868.09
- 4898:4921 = 4904.10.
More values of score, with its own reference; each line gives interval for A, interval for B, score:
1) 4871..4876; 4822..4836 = -0.412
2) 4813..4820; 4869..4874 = -0.398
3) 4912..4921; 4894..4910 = -0.250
